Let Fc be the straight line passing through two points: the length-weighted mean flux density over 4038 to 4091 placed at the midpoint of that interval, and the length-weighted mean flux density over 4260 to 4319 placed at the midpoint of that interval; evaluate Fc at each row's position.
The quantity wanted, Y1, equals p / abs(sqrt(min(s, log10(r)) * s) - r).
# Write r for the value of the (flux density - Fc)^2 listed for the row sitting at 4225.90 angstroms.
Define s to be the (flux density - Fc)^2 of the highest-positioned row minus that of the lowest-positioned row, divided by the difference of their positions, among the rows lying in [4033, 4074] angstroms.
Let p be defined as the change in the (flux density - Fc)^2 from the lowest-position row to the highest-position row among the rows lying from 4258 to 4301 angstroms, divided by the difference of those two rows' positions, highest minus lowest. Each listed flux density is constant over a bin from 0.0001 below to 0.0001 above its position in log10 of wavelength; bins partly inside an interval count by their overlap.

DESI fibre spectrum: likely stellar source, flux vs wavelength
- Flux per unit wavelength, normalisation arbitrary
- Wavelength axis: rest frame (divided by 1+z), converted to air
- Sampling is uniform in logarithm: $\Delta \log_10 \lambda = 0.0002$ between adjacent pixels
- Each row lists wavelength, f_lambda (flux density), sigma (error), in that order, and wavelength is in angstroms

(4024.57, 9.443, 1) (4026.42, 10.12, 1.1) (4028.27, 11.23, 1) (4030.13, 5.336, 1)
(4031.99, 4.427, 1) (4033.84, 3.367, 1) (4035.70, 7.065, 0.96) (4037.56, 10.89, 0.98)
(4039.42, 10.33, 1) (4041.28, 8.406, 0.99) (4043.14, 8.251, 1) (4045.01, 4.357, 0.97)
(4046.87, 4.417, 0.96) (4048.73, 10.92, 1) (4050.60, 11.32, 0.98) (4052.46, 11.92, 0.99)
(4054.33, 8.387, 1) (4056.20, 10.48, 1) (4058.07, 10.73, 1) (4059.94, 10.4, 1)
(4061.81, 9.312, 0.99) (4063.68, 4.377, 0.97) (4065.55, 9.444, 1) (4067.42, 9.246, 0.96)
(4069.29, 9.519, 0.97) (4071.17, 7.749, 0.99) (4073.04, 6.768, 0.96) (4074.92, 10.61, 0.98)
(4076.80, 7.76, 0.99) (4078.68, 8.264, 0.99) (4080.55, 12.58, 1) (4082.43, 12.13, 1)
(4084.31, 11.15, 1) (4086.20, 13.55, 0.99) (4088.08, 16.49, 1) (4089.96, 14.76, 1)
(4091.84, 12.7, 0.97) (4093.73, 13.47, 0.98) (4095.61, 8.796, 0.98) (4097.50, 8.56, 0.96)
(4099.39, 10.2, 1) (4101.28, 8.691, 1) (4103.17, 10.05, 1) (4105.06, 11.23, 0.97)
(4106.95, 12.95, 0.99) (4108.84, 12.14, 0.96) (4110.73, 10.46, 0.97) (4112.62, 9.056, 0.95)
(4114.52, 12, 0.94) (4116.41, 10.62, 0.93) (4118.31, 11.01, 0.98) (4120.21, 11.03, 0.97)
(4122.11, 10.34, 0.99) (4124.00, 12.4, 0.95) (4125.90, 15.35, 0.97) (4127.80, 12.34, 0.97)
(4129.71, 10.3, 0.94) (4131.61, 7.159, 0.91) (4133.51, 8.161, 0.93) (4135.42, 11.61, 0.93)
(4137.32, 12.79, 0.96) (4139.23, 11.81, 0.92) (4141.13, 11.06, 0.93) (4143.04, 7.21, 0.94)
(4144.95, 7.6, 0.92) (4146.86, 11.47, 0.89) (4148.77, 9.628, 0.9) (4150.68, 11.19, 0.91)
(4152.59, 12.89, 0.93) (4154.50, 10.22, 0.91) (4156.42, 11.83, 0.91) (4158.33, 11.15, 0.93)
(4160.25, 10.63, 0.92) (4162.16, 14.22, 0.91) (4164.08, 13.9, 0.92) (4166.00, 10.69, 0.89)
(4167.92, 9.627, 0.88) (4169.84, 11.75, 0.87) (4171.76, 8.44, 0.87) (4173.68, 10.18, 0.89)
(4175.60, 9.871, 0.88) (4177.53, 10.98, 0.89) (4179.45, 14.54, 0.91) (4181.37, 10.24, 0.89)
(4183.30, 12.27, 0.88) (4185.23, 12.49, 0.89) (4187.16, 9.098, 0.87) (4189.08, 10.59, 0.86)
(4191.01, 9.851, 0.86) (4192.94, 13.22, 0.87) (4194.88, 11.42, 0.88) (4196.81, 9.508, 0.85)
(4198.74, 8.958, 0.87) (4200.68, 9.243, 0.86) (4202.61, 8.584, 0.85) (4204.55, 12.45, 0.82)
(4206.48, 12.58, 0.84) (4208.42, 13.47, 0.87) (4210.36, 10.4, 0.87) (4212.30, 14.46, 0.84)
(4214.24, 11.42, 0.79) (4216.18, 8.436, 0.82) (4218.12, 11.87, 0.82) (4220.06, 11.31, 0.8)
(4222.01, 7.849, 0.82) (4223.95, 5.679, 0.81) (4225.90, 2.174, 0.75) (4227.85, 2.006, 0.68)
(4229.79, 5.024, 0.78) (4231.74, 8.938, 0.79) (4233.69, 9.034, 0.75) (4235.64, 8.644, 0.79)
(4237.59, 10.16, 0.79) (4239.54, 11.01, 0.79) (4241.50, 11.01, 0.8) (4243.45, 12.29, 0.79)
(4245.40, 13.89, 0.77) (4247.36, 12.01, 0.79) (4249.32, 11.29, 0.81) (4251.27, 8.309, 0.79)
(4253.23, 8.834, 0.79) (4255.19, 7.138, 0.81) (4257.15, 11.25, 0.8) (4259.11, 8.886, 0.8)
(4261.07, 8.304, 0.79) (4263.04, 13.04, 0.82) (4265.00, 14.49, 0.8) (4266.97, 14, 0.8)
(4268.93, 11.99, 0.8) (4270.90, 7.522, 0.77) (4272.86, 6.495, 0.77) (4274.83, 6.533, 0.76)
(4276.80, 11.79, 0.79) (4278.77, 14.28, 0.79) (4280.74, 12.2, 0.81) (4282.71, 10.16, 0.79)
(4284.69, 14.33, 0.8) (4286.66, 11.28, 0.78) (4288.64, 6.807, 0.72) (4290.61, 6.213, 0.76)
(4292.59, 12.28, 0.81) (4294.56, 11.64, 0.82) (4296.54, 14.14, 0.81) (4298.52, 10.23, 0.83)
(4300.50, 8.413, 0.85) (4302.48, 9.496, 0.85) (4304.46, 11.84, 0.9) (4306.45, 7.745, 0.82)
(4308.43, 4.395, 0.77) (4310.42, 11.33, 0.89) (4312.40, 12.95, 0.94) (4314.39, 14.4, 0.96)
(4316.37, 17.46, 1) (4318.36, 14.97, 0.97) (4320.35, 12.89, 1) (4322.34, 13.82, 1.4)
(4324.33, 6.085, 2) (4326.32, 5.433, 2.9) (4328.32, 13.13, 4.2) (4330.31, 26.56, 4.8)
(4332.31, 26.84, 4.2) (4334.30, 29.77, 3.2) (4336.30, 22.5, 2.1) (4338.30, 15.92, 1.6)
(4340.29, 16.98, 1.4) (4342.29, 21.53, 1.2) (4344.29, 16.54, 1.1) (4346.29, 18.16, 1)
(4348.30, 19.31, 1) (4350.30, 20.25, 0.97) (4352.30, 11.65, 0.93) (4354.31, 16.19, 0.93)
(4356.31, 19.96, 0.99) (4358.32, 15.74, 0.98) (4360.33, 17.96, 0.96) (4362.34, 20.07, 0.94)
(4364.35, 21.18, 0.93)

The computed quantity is 0.001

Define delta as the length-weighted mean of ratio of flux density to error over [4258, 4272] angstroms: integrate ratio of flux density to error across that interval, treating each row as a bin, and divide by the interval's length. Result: 13.9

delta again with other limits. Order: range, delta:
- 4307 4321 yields 13.2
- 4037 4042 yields 10.0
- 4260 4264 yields 13.1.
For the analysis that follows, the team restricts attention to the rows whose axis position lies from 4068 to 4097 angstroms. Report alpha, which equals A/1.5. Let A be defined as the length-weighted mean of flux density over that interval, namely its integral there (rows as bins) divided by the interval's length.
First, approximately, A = 11.0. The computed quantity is 7.35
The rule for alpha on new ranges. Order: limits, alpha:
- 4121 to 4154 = 7.18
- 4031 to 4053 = 5.27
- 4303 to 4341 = 9.95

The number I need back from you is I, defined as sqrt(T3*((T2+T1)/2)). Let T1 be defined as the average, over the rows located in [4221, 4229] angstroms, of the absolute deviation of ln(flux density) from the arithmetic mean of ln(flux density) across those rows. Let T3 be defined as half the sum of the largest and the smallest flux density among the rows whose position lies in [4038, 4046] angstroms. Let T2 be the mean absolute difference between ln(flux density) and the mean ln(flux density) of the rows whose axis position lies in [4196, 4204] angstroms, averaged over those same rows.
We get 1.5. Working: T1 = 0.581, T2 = 0.03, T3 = 7.3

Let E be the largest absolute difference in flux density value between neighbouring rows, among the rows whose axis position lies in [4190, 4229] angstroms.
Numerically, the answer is 4.06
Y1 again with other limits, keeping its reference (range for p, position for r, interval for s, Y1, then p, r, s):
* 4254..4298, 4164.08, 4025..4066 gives -0.007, -0.09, 13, 0.00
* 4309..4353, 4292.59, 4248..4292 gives 0.001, 0.00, 2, 0.55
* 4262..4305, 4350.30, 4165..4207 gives -0.001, -0.10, 80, 0.10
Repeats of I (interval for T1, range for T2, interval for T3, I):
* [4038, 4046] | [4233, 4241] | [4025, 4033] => 1.2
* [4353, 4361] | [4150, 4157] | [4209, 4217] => 0.9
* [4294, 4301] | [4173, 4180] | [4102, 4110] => 1.3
